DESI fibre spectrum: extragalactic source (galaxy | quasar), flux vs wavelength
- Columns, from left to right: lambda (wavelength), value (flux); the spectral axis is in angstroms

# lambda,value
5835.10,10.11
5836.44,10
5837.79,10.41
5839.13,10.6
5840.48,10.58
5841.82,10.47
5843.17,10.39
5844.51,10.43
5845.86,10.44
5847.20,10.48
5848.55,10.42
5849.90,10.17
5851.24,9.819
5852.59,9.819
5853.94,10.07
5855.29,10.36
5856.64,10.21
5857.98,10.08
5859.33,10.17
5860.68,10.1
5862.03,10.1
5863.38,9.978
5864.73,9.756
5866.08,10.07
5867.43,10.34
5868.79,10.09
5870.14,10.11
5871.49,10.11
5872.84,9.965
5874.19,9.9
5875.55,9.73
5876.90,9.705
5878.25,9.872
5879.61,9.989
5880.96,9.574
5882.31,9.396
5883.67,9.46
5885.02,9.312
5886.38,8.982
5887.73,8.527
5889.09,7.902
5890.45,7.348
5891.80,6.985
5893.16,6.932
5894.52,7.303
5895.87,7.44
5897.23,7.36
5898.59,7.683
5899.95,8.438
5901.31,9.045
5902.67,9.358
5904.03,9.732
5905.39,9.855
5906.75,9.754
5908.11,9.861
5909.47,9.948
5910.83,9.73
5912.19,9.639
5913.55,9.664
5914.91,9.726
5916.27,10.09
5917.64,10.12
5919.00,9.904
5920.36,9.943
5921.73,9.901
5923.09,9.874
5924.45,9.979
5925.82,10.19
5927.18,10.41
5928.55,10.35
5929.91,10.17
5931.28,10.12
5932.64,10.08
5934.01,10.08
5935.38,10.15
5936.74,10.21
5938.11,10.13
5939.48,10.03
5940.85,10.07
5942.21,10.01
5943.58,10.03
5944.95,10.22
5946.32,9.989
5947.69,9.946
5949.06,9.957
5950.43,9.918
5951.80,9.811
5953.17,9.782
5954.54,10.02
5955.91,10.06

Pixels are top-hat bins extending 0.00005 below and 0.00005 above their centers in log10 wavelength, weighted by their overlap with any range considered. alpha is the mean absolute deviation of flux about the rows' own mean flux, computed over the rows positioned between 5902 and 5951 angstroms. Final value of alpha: 0.16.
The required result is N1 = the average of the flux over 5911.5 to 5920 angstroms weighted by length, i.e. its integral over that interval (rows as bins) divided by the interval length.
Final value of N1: 9.87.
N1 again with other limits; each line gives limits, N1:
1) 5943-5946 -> 10.10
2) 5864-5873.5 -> 10.06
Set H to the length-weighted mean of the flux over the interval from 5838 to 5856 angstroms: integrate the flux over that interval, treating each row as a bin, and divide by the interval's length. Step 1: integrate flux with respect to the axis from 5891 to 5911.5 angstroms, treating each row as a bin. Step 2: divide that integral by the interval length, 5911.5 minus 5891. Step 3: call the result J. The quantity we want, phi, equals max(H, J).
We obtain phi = 10.3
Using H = 10.3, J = 8.6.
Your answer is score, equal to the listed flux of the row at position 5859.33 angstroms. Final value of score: 10.17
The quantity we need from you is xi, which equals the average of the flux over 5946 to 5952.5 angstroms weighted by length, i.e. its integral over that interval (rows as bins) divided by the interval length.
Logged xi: 9.9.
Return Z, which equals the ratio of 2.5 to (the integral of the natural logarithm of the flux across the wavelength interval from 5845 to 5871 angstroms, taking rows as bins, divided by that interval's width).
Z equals 1.080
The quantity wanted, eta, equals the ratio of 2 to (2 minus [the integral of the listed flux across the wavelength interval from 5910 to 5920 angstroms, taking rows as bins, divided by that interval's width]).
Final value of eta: -0.255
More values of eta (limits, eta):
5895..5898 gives -0.370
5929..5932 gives -0.244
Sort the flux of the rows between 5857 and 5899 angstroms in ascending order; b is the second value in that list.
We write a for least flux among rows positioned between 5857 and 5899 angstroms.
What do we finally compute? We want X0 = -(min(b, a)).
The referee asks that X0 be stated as -6.93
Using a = 6.932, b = 6.985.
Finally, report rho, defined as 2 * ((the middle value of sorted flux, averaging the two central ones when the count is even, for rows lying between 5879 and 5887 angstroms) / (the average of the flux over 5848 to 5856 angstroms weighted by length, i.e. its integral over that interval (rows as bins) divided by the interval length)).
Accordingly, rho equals 1.87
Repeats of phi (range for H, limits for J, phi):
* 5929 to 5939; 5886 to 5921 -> 10.1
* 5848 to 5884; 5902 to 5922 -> 10.0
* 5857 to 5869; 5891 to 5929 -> 10.1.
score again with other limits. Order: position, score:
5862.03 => 10.1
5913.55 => 9.664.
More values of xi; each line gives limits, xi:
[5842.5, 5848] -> 10.4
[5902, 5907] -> 9.7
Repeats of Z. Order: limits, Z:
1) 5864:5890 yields 1.107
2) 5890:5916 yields 1.156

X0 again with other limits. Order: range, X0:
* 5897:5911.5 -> -7.36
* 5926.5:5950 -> -9.95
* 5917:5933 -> -9.87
